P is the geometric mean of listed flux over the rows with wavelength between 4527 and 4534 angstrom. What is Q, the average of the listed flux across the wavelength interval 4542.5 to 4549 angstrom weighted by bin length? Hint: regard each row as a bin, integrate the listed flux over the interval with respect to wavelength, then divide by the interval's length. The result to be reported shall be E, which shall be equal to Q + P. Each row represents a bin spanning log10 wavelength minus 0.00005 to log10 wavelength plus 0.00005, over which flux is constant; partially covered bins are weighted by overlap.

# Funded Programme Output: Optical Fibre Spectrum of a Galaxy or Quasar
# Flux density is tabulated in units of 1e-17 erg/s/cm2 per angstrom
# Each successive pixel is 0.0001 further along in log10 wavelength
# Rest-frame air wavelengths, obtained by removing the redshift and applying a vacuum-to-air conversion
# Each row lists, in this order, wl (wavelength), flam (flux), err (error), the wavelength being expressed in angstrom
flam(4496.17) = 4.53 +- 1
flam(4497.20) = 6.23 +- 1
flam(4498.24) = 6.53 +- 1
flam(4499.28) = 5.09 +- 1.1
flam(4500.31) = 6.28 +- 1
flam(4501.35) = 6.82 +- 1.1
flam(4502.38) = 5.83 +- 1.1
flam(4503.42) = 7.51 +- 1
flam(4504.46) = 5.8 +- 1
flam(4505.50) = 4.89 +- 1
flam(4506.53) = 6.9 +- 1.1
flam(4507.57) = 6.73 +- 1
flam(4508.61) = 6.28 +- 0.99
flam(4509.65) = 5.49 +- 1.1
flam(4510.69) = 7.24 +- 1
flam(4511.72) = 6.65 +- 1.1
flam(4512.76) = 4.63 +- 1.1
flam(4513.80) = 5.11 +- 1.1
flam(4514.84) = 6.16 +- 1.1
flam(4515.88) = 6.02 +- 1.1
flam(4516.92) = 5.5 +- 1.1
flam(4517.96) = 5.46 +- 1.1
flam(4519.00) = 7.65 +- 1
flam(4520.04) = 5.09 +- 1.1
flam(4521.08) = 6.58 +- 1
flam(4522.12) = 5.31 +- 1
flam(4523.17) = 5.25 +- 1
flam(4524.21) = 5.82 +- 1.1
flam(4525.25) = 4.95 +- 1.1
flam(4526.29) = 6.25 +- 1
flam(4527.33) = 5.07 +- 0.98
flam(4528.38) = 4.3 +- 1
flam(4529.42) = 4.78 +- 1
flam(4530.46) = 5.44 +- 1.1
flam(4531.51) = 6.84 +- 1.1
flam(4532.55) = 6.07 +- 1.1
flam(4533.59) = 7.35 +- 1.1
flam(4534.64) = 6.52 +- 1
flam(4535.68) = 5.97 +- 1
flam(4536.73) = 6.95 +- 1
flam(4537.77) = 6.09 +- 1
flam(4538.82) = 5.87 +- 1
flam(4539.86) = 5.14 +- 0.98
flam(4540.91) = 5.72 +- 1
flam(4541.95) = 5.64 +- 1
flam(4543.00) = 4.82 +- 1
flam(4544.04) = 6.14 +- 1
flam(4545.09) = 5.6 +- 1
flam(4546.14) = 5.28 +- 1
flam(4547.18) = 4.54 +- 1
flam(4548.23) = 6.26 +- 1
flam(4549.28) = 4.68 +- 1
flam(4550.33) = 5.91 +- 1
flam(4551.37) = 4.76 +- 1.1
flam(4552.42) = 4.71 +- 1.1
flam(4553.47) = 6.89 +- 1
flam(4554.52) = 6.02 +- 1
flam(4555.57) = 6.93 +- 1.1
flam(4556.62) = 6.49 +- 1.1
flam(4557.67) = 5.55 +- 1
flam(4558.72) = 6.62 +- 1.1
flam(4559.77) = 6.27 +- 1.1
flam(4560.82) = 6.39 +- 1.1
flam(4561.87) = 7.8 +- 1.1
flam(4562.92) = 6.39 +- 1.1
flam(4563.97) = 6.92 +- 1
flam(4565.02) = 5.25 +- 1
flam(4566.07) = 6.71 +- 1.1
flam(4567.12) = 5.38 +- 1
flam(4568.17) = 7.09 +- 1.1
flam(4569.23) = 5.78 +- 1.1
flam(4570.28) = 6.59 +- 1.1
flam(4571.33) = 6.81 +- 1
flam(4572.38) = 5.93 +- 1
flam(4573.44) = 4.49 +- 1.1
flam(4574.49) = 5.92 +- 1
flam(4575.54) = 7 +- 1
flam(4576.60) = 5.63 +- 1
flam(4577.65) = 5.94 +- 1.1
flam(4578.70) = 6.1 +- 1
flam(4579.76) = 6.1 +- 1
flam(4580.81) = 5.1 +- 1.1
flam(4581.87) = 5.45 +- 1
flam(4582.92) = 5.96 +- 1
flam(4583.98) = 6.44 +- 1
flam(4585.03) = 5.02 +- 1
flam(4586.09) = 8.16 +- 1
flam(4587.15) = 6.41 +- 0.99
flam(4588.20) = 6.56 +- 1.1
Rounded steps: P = 5.6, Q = 5.4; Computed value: 11.0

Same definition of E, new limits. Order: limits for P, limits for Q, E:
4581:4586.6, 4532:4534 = 12.8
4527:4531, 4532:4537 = 11.4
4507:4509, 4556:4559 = 12.7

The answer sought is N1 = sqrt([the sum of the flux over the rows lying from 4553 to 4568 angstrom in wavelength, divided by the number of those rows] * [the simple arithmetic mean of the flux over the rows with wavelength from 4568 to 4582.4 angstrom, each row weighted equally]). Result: 6.2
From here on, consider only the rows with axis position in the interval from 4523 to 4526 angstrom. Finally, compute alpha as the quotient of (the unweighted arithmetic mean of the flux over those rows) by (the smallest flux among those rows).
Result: 1.08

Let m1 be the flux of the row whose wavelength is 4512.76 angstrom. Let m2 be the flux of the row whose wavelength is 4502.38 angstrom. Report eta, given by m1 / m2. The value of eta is 0.79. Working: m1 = 4.63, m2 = 5.83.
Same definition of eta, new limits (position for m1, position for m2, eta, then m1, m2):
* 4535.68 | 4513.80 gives 1.17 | 5.97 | 5.11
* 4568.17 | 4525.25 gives 1.43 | 7.09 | 4.95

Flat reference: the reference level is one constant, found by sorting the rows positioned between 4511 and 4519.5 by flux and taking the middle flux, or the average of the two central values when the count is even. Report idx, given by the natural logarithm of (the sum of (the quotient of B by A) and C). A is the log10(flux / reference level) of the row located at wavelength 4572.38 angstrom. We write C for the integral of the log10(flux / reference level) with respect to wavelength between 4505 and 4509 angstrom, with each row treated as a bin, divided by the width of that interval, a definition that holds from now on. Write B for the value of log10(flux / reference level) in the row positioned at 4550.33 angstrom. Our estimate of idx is -0.1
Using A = 0.01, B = 0.011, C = 0.028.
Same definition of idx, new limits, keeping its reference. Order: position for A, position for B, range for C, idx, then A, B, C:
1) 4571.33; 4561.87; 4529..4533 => 0.6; 0.07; 0.132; -0.001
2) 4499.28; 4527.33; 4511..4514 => 0.0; -0.05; -0.055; -0.017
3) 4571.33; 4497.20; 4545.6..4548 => -0.9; 0.07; 0.034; -0.057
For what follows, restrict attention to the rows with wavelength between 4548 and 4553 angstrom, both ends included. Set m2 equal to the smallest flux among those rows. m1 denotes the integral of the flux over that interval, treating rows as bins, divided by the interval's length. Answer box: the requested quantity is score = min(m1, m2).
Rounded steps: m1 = 5.22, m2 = 4.68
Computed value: 4.7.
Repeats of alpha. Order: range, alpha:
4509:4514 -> 1.26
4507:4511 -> 1.17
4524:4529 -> 1.23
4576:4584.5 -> 1.15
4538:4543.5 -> 1.13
